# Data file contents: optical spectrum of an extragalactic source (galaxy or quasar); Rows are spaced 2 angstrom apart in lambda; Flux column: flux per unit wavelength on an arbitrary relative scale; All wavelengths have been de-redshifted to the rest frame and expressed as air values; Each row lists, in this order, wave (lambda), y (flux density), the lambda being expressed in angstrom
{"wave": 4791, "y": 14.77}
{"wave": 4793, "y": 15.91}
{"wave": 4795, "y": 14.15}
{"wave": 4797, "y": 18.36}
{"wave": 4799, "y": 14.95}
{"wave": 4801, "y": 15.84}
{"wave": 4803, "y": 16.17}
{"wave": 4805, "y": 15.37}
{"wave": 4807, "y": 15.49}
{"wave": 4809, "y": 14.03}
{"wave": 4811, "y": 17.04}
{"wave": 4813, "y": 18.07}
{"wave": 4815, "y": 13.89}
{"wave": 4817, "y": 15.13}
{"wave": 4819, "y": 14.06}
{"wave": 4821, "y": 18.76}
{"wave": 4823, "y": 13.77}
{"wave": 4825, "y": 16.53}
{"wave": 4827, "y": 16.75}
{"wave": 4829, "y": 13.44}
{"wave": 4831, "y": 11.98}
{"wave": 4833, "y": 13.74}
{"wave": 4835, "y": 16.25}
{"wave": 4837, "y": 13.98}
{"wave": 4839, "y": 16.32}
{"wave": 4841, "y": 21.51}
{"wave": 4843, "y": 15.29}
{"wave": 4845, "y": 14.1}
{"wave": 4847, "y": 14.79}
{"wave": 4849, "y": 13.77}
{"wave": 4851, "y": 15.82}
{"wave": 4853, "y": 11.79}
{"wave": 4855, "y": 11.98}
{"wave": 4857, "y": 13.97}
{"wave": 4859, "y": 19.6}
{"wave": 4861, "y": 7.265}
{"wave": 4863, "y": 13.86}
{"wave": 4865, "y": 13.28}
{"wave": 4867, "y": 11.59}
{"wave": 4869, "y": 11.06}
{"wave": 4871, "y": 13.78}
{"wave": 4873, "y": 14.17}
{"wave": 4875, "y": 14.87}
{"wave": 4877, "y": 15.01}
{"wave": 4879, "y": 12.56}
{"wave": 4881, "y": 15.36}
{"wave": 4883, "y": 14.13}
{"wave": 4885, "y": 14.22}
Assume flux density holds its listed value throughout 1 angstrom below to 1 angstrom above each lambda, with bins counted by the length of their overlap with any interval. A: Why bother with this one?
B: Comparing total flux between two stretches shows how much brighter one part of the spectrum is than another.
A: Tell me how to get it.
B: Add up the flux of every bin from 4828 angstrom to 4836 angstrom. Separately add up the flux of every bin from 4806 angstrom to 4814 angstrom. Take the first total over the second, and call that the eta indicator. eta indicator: 0.86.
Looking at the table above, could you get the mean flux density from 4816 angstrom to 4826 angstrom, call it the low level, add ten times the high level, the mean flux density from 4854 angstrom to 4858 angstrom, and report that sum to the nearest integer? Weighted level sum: 145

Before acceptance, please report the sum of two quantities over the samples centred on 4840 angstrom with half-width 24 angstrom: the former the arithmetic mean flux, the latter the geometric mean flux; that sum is 29.3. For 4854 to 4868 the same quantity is 25.7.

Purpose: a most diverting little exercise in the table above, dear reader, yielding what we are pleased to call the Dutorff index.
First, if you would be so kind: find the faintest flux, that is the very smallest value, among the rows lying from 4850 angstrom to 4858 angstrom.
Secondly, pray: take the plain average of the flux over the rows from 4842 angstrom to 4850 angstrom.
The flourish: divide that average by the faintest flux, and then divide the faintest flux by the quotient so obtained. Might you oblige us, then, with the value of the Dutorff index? 9.6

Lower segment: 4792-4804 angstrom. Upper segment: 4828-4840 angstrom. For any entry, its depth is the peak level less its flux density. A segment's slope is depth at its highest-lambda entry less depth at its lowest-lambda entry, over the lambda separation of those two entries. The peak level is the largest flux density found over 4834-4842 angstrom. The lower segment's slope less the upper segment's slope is 0.26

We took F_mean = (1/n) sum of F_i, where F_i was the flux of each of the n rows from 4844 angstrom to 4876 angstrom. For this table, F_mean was 13.5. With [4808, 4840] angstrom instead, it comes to 15.2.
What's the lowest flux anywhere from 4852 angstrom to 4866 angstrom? 7.265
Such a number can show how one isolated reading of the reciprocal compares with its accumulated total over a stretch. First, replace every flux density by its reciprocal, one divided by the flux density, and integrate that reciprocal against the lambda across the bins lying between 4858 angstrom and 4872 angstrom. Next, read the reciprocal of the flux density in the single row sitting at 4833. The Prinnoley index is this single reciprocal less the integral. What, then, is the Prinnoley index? -1.10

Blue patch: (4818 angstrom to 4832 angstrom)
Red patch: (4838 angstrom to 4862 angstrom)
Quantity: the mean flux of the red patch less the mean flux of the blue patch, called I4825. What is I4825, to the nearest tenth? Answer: -0.4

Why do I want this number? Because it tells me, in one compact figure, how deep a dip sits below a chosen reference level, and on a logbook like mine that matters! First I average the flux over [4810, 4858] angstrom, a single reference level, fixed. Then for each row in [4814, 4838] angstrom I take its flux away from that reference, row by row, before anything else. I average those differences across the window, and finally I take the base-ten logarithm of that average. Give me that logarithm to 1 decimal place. -0.6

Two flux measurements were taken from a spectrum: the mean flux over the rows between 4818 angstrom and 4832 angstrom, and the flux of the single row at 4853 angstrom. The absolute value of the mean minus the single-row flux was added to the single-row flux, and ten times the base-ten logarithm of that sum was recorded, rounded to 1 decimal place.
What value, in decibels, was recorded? 11.8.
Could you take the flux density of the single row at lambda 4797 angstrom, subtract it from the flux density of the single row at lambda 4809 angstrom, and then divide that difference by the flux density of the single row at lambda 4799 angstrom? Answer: -0.29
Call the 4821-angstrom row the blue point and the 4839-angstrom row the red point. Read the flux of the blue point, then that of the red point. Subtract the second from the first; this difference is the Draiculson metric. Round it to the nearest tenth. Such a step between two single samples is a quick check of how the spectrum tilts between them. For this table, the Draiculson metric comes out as 2.4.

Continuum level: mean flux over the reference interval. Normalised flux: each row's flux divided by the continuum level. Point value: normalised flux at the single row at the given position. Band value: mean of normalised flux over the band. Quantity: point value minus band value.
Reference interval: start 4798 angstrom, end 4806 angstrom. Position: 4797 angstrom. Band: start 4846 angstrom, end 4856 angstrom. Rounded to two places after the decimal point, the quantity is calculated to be 0.30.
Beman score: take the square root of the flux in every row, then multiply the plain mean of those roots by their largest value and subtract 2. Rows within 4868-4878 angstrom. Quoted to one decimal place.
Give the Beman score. 12.4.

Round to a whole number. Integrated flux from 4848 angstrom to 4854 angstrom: 83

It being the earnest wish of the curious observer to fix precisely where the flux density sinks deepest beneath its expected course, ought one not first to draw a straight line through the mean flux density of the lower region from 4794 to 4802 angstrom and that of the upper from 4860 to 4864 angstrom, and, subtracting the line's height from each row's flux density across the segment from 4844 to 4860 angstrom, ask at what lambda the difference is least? 4853 angstrom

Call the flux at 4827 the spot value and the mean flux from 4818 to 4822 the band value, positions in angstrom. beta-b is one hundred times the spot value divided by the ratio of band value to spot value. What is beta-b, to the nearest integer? 1710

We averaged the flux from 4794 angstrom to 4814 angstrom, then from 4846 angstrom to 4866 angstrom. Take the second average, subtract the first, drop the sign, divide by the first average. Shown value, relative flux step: 0.15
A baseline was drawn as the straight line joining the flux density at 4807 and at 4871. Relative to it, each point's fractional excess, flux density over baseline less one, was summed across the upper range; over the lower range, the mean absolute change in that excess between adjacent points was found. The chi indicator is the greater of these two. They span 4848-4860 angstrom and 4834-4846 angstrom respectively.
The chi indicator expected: 0.23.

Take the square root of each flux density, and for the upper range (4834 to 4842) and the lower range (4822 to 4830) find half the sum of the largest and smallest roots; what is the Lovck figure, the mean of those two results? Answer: 4.03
